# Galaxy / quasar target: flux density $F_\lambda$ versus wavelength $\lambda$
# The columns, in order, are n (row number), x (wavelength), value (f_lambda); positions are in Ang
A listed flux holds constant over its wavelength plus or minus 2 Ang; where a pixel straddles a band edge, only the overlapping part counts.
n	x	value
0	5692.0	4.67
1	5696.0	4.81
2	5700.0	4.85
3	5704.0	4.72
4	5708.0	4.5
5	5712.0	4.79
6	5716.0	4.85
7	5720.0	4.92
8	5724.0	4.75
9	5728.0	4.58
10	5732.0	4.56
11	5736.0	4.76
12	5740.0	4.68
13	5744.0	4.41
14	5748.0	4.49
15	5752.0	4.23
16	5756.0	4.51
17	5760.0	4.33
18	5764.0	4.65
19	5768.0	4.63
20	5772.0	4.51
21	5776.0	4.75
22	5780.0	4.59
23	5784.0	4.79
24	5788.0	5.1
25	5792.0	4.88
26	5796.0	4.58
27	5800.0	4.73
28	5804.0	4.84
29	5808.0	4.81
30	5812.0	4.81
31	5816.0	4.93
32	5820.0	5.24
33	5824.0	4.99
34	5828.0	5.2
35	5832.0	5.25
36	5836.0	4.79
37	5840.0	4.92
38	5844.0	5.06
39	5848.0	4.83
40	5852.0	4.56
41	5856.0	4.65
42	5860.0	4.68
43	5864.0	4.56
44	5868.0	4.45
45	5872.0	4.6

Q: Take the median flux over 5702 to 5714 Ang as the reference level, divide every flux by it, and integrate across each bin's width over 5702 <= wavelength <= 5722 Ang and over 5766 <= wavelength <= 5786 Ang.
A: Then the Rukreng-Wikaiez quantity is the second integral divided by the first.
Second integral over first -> 0.98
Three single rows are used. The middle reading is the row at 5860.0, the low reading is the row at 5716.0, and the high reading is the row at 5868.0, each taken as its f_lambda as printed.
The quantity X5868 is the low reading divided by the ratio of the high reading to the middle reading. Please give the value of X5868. 5.1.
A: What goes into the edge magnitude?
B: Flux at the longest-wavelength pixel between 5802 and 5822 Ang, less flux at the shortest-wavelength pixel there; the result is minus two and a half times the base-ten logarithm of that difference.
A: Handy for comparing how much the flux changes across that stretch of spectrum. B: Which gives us 1.0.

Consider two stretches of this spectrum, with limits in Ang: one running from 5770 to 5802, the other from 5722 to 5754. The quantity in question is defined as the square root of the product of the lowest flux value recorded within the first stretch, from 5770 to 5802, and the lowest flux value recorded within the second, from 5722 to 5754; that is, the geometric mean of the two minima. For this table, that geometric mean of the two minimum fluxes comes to 4.37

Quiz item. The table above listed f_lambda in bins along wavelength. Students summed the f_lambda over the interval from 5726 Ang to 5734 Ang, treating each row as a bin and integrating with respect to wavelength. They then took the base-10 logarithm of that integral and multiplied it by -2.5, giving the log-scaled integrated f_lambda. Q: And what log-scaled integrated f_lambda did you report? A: -3.91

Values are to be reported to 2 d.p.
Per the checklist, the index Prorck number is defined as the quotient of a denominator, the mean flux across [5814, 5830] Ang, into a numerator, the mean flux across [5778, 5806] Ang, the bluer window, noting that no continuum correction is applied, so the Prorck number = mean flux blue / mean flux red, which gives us 0.94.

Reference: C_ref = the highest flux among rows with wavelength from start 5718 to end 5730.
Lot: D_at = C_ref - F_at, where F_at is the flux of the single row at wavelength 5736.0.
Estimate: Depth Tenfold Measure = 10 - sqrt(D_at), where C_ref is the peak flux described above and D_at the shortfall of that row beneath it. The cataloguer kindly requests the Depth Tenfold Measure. 9.60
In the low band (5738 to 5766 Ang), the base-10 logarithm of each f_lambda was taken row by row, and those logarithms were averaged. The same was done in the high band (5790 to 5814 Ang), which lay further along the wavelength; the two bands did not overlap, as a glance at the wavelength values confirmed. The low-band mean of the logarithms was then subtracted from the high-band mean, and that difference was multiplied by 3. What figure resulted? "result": 0.09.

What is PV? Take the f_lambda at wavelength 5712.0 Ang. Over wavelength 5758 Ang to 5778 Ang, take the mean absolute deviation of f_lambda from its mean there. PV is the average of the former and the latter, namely 2.46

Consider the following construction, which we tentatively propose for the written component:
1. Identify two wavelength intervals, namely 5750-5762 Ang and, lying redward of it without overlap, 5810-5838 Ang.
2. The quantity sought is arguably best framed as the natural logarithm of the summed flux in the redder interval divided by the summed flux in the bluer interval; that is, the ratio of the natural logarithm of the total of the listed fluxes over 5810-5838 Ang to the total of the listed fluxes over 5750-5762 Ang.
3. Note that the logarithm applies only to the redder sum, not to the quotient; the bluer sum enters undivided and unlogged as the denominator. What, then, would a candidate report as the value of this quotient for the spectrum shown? 0.27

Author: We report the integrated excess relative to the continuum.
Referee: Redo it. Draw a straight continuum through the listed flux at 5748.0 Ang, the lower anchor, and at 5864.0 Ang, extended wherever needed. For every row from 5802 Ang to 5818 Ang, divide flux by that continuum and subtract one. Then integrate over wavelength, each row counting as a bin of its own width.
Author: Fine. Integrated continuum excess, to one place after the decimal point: 1.1 Ang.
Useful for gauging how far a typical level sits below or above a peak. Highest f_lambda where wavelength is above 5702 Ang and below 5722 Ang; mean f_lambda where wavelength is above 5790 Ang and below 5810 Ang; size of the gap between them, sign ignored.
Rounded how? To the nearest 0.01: 0.15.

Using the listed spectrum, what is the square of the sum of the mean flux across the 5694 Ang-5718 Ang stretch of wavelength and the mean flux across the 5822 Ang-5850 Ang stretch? 95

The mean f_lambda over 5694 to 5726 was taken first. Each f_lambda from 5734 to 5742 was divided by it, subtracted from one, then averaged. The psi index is 0.011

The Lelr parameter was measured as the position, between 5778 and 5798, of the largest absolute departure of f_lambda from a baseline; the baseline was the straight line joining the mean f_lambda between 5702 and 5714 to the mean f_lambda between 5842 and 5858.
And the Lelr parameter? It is 5788.0 Ang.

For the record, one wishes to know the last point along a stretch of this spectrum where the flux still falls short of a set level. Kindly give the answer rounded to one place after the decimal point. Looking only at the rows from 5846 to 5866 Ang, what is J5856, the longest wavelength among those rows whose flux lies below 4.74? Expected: 5864.0 Ang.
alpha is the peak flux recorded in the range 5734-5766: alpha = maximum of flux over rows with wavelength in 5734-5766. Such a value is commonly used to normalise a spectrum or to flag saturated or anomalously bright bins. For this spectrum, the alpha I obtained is 4.76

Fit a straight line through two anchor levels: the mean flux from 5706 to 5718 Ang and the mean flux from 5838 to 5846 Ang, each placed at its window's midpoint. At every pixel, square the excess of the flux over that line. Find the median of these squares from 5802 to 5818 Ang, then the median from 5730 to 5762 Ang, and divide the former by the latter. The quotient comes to 0.1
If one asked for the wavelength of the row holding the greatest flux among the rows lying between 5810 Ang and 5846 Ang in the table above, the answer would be 5832.0 Ang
